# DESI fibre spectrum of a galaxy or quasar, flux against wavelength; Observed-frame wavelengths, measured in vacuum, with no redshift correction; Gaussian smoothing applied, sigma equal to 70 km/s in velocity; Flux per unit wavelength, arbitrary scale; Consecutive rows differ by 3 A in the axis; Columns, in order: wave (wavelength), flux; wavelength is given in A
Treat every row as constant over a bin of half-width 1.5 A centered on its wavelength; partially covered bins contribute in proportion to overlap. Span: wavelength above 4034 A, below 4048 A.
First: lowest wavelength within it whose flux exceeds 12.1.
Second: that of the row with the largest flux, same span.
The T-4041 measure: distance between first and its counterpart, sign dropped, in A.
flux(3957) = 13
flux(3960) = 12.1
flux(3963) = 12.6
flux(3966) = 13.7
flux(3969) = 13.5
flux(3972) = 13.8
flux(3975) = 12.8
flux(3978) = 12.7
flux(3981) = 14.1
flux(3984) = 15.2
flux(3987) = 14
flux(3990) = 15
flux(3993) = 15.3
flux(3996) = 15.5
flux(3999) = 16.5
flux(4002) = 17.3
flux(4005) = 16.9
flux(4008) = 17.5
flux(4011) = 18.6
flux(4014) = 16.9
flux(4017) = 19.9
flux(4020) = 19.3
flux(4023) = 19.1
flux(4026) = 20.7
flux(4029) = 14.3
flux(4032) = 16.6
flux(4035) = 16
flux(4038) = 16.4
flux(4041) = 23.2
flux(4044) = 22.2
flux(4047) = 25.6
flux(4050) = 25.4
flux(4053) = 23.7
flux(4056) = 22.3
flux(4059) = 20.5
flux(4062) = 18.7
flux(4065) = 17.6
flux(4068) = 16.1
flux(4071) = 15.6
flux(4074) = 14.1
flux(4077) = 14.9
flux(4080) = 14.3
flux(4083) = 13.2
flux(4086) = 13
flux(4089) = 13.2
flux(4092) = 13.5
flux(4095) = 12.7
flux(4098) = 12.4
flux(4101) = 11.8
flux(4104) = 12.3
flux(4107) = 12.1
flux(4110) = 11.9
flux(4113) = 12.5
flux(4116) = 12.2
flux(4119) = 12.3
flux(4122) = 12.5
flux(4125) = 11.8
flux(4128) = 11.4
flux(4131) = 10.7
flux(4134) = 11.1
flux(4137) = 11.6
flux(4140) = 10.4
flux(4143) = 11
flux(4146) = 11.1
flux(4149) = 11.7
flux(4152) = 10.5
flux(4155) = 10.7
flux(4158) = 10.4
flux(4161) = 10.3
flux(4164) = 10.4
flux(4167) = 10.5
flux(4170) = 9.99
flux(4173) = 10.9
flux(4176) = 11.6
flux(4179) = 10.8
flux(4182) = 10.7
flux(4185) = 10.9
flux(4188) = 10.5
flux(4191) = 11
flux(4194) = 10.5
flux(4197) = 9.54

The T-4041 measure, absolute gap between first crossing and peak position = 12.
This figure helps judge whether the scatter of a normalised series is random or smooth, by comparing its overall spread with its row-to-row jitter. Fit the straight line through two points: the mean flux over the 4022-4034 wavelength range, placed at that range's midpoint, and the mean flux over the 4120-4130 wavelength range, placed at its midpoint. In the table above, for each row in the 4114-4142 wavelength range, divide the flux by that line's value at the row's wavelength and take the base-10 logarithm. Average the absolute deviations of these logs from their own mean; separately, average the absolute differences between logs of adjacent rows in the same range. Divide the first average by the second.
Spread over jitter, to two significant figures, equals 0.61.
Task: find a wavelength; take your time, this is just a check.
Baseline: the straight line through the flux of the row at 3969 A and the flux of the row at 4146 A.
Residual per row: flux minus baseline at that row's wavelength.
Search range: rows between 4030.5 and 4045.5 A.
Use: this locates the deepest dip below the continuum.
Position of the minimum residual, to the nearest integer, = 4035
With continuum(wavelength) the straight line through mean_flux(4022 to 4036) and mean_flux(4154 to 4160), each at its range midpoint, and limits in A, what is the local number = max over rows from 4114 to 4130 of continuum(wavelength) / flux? 1.06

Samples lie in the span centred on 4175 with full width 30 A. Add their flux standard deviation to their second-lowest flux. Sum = 10.7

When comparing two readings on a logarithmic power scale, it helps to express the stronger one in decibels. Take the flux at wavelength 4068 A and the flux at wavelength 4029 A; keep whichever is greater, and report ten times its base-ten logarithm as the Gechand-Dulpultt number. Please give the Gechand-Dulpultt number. 12.1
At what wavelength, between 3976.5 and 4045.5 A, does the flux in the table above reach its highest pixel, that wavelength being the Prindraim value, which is 4041 A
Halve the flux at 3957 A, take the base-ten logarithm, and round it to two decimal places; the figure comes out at 0.81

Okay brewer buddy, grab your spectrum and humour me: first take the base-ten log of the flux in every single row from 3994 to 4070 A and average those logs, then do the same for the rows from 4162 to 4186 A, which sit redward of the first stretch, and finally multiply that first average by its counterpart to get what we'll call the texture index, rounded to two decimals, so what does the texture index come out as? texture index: 1.31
